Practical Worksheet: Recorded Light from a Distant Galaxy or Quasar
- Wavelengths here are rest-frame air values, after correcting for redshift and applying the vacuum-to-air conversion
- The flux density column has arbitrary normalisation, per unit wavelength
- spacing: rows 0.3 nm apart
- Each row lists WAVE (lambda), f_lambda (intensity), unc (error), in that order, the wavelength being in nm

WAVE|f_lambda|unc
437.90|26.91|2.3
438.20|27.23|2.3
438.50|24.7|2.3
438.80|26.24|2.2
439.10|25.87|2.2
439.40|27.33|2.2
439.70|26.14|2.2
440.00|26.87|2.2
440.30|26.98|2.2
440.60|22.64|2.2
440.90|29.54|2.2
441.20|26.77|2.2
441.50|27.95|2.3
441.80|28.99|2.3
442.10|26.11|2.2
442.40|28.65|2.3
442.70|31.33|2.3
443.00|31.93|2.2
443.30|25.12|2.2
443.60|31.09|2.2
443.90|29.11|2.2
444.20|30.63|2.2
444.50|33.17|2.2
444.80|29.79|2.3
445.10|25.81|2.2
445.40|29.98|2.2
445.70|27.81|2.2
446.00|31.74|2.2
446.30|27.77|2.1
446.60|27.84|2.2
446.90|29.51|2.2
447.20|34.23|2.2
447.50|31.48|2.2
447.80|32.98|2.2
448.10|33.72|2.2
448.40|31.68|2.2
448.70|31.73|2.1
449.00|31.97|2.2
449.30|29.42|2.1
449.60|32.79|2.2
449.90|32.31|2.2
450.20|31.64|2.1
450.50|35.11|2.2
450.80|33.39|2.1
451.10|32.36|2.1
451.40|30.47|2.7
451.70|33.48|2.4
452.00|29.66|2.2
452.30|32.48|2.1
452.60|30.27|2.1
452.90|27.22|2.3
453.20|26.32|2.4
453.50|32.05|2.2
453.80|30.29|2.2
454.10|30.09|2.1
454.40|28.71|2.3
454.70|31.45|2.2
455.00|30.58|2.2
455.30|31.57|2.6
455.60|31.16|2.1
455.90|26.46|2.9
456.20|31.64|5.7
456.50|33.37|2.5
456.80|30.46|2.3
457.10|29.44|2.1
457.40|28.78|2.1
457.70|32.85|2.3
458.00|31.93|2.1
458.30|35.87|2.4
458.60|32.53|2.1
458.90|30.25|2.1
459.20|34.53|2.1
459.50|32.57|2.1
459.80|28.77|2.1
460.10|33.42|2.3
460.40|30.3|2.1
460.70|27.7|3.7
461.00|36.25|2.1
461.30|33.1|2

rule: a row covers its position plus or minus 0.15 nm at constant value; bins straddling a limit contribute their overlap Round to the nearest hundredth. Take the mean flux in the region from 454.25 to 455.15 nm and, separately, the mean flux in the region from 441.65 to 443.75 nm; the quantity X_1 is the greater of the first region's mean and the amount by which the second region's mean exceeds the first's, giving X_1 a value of 30.25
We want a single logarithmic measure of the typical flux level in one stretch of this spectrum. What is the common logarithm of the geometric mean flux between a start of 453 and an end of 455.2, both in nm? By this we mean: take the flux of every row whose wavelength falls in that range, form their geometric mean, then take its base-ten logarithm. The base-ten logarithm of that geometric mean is 1.48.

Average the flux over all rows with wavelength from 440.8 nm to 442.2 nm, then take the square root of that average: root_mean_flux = 5.28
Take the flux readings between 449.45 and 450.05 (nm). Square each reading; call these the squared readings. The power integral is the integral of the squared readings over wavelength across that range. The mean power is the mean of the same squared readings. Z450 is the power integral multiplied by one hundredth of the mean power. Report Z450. 6736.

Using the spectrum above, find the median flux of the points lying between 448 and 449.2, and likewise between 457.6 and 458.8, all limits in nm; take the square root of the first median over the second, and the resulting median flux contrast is 0.99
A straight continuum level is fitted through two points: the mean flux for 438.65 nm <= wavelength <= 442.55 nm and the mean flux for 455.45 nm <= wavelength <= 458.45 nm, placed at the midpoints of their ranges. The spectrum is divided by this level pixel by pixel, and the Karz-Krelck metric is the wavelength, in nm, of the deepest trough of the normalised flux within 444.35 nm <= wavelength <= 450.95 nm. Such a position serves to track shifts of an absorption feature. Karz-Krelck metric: 445.10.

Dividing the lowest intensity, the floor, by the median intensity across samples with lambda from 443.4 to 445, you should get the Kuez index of 0.95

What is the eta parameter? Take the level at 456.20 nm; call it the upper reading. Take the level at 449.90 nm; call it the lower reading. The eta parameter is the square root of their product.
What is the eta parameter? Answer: 32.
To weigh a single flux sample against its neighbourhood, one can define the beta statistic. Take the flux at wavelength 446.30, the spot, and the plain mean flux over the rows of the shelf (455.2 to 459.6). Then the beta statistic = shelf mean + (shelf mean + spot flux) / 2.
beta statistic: 61.2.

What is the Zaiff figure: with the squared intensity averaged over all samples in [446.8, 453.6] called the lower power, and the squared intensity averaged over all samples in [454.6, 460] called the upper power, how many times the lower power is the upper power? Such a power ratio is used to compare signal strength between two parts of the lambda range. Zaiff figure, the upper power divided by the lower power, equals 0.99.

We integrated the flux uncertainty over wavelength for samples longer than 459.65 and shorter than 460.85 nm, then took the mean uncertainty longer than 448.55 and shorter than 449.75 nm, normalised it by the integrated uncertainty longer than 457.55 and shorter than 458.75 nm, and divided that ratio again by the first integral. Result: 0.263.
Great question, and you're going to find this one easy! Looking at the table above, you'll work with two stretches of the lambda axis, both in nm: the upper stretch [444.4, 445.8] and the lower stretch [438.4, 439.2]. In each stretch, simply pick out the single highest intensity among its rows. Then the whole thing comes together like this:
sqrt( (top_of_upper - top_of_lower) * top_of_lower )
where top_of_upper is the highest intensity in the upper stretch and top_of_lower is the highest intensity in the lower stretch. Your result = 13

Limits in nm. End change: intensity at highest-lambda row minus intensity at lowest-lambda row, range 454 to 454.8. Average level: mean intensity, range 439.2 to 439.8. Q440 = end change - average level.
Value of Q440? -25.4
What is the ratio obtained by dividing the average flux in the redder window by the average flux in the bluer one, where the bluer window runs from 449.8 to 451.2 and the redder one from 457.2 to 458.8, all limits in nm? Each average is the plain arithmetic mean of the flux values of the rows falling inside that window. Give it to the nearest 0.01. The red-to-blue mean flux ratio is 0.98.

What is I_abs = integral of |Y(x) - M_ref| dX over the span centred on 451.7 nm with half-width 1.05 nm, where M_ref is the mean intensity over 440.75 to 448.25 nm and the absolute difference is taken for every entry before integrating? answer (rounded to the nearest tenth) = 4.3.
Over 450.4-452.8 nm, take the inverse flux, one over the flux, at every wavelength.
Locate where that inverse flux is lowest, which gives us 450.50 nm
